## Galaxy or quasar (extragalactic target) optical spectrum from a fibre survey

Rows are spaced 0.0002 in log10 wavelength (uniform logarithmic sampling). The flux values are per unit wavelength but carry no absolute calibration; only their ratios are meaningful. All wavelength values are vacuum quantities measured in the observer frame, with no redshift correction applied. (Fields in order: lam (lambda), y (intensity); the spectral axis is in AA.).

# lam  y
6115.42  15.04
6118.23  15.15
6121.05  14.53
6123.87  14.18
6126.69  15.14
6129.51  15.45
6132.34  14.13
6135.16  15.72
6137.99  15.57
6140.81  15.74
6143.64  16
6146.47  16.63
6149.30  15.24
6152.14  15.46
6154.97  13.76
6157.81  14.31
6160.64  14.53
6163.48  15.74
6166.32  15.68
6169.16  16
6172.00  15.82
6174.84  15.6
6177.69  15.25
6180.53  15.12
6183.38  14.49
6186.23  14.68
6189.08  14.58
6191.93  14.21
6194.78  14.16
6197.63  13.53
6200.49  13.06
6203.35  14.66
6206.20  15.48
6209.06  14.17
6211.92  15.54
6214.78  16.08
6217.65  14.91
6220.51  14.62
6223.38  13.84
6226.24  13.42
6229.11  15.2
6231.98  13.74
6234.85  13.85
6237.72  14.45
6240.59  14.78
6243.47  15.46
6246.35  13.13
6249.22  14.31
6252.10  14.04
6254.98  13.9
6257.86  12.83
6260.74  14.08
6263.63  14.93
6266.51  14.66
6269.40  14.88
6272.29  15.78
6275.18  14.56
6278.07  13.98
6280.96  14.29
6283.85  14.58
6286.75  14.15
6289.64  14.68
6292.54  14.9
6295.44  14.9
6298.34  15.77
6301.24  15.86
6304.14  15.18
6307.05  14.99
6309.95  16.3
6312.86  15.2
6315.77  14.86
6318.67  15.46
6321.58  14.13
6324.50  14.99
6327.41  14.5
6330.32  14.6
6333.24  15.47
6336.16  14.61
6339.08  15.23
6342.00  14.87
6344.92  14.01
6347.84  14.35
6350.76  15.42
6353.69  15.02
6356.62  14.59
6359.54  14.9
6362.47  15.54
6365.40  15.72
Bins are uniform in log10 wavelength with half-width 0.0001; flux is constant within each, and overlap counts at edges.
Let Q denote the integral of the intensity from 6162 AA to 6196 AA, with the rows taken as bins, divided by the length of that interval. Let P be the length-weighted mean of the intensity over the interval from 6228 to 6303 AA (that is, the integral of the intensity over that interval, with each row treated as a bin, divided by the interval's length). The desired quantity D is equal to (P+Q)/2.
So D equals 14.8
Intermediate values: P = 14.5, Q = 15.1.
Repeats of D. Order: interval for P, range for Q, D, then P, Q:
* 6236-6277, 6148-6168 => 14.7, 14.4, 15.0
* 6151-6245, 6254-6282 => 14.6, 14.7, 14.4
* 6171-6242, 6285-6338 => 14.8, 14.6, 15.0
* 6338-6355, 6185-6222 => 14.7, 14.8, 14.6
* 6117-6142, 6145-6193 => 15.1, 15.1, 15.1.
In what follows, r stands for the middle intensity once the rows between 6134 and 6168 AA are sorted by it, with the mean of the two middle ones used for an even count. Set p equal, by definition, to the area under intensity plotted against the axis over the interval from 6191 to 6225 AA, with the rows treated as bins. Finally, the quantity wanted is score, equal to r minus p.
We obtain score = -478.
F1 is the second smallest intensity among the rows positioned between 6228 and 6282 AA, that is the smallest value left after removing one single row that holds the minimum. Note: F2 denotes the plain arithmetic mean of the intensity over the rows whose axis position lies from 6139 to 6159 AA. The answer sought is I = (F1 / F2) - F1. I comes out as -12.3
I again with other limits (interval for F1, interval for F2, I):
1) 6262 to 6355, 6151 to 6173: -13.1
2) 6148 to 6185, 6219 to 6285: -13.3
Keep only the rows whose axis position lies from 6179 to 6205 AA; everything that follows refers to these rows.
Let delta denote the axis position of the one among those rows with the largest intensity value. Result 6180.53 AA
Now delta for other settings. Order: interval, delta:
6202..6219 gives 6214.78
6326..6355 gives 6333.24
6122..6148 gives 6146.47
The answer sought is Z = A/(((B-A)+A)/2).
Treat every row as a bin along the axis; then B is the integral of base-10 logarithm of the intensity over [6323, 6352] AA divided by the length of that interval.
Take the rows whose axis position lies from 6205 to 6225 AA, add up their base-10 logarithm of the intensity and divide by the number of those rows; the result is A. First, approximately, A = 1.17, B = 1.17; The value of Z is 2.01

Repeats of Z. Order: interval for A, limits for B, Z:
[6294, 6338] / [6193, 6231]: 2.03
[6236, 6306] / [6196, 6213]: 2.01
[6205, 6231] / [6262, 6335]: 1.99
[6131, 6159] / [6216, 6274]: 2.05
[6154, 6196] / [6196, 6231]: 2.02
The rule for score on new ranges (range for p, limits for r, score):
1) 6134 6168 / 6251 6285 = -508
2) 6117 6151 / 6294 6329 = -505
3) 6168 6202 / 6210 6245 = -485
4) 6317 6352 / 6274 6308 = -503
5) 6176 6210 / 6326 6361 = -477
